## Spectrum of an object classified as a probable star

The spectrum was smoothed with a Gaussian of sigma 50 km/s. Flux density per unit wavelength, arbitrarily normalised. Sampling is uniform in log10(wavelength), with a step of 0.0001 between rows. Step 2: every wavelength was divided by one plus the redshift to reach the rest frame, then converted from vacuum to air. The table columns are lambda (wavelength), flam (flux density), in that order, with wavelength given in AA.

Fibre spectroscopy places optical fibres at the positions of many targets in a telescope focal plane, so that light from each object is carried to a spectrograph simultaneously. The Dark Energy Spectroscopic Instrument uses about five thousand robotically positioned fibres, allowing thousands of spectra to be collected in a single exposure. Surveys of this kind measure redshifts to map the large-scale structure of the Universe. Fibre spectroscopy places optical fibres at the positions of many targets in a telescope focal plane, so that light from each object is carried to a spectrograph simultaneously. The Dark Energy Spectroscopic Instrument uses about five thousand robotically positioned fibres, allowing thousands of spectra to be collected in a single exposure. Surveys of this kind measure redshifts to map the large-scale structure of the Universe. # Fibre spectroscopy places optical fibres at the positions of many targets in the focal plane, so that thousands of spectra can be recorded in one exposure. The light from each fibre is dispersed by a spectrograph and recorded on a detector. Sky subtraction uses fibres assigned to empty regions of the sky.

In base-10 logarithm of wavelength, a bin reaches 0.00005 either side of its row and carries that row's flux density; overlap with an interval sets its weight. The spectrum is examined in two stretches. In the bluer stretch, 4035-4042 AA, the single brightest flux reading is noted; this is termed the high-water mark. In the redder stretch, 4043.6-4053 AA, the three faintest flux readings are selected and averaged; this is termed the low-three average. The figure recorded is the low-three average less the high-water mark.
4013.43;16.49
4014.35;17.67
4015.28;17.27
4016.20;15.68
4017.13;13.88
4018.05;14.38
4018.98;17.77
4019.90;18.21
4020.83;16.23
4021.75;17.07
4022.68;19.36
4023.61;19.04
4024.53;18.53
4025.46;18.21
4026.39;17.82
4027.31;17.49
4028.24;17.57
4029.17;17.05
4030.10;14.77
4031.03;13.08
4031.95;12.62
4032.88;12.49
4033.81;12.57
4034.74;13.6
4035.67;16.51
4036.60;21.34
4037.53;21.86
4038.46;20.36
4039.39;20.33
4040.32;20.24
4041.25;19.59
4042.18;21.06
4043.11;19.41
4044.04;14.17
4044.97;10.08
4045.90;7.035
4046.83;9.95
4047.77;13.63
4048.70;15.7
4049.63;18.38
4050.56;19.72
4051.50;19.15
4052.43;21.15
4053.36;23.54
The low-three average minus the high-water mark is -13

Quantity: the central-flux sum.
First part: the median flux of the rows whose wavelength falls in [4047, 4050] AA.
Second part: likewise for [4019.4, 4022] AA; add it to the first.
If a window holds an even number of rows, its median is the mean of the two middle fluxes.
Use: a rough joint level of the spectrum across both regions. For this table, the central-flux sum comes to 32.8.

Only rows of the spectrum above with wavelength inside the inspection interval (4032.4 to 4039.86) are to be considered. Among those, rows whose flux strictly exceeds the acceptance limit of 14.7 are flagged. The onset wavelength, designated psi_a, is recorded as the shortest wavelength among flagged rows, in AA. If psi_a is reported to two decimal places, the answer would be 4035.67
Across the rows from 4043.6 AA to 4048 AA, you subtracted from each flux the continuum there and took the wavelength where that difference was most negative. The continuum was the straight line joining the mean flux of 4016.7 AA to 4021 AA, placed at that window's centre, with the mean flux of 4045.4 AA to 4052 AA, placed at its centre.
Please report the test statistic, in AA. 4045.90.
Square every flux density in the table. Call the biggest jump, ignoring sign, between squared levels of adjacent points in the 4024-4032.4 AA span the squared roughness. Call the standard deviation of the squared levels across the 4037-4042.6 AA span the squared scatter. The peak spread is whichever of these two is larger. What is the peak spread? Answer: 73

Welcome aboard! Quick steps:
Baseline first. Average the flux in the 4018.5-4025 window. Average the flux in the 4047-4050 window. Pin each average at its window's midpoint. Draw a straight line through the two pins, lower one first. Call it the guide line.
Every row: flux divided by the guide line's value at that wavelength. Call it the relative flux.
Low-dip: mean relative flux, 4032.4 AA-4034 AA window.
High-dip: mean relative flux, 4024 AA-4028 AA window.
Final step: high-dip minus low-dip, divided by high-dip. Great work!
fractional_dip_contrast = 0.28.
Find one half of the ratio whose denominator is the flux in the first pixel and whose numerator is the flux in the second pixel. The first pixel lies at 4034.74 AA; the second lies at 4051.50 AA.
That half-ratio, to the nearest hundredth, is 0.70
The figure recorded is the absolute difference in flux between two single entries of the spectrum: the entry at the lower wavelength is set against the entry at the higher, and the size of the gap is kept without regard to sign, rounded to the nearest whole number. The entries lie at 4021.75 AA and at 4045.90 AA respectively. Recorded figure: 10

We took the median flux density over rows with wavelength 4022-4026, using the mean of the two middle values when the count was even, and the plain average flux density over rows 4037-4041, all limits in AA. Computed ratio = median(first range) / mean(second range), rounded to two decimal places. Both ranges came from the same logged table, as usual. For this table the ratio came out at 0.91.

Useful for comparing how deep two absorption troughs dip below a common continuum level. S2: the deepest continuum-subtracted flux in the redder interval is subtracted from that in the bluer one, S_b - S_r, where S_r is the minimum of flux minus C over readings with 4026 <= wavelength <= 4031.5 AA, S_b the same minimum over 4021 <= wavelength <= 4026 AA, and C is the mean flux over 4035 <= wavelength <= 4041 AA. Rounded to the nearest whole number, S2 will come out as 4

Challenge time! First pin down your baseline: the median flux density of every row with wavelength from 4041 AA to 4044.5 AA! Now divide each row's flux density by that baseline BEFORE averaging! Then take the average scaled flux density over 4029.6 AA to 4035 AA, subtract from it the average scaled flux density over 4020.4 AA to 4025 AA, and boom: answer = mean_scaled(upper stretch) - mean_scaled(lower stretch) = -0.25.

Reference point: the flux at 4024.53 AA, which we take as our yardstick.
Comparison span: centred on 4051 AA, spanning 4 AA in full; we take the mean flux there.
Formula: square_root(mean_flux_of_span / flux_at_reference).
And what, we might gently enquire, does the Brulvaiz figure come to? 1.03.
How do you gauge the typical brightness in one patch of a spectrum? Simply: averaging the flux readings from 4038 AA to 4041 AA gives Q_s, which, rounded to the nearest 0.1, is 20.3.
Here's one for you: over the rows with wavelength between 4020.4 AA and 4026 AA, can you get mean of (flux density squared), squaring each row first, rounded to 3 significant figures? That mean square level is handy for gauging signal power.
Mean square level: 328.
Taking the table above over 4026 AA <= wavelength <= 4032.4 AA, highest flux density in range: 17.82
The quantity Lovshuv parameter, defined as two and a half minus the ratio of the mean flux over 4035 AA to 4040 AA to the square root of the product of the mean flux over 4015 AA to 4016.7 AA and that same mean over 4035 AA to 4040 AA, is 1.40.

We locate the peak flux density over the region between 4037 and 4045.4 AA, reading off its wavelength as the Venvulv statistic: 4037.53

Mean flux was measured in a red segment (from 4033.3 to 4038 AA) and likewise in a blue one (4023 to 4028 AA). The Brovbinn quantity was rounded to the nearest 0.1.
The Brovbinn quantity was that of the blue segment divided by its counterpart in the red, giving 1.1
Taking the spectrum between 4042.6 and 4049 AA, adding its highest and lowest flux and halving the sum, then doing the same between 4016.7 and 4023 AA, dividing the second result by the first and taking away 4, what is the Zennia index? -2.74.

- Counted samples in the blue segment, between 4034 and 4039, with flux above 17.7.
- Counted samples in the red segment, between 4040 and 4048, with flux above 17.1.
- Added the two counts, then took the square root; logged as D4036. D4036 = 2.65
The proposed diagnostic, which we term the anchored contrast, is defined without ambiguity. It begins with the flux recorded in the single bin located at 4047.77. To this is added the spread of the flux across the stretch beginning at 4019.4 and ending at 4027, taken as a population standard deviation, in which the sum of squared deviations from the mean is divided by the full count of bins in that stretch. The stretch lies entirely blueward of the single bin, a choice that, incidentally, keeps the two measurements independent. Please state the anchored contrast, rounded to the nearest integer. 15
